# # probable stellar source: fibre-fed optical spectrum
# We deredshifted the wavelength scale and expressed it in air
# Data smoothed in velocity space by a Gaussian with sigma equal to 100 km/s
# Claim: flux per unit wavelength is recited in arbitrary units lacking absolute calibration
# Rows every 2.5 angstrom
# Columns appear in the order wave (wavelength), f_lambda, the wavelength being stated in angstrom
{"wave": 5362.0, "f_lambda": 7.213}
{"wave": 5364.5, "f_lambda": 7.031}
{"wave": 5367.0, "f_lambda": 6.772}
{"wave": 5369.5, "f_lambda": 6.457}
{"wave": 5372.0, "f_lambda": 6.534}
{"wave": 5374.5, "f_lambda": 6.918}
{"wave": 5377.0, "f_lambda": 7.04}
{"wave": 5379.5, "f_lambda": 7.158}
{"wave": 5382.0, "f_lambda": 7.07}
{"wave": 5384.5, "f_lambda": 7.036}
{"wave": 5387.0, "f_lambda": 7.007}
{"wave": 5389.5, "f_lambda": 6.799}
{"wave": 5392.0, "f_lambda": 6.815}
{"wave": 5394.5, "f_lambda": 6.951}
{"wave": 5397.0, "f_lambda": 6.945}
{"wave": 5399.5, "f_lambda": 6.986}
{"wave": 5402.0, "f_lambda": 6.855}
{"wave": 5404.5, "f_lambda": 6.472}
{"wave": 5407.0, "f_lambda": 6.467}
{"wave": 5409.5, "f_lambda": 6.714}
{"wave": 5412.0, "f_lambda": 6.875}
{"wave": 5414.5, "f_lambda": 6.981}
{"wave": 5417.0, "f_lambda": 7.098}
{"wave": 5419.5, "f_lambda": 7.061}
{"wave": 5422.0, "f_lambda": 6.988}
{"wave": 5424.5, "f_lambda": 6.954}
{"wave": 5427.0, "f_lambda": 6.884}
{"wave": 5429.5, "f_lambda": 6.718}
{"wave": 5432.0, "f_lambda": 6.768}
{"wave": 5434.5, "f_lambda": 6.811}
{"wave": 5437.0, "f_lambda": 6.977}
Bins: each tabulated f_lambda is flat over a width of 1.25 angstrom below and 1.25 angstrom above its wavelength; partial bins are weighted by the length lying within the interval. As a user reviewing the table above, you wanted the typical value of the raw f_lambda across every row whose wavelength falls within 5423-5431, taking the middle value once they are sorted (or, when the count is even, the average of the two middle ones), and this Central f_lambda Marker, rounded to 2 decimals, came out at 6.88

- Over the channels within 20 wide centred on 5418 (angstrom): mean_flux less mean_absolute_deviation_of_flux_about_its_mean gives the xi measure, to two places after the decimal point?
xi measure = 6.85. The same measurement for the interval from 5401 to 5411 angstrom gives 6.47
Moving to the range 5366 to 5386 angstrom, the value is 6.66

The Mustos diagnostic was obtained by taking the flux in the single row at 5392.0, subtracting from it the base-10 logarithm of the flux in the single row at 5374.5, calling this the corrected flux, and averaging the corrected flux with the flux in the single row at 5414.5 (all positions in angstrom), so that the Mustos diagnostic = 6.48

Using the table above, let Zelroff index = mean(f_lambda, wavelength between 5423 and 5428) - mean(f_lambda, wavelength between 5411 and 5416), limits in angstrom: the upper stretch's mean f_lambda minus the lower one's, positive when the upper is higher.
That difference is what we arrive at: -0.01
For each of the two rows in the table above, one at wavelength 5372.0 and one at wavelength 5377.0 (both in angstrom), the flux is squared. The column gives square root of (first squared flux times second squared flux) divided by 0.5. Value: 92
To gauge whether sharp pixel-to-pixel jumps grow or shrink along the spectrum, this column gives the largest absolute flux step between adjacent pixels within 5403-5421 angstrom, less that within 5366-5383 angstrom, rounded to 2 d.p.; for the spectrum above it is -0.14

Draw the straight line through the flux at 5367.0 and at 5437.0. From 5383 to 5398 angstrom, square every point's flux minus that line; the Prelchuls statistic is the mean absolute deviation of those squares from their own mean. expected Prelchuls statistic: 0.015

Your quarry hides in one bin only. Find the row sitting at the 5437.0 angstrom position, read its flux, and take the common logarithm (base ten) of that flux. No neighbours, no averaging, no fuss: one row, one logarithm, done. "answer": 0.844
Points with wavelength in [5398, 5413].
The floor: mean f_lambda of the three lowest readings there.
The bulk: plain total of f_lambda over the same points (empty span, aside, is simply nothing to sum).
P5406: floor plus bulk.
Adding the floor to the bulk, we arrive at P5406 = 47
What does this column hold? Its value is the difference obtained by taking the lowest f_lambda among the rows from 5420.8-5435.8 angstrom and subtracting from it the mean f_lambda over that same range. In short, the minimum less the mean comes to -0.14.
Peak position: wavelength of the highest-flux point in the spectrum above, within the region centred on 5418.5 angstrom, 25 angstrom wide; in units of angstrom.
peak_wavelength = 5417.0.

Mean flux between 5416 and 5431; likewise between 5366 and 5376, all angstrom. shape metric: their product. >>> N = 46.4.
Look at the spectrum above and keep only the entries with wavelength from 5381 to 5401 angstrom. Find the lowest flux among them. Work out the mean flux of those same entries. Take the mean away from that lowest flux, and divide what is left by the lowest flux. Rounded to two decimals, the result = -0.02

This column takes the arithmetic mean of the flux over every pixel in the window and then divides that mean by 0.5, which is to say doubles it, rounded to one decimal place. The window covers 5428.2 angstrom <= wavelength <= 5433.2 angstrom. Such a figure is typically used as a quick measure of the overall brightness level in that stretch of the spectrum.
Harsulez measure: 13.5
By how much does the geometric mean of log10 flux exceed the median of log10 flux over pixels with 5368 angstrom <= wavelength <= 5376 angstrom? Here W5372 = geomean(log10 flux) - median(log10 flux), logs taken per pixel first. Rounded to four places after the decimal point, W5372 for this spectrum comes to 0.0064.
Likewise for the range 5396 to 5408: -0.0074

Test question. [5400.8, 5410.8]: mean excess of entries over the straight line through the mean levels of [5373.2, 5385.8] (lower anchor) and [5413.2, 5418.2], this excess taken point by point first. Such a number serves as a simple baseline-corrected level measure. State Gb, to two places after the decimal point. -0.41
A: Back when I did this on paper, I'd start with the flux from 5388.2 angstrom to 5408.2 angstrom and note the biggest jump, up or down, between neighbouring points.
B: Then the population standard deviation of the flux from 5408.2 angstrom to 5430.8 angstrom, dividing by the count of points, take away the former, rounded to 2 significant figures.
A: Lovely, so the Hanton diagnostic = -0.25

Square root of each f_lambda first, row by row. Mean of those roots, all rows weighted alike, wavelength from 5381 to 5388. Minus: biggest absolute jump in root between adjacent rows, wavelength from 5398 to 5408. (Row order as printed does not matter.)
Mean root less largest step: 2.58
